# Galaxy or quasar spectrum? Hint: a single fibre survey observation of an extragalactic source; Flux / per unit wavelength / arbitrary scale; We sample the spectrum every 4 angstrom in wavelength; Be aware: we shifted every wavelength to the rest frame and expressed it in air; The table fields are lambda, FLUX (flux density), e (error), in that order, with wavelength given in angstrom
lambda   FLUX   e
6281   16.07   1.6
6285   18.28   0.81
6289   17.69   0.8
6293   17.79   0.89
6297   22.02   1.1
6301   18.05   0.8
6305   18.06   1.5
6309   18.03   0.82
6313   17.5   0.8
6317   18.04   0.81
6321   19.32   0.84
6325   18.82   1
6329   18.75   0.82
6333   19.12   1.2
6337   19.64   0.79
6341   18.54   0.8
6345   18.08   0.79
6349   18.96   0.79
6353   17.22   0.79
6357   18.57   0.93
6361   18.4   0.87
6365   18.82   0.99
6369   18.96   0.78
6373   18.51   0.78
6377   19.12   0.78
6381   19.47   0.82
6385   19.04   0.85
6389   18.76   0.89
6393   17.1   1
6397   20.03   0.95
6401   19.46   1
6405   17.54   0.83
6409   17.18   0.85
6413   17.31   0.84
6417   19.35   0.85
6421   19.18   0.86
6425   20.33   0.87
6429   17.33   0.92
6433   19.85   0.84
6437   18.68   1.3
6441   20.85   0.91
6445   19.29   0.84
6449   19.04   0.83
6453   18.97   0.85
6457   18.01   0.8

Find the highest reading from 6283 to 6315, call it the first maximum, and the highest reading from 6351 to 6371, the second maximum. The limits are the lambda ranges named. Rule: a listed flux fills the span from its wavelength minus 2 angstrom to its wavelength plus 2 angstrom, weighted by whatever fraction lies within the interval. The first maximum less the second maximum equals 3.1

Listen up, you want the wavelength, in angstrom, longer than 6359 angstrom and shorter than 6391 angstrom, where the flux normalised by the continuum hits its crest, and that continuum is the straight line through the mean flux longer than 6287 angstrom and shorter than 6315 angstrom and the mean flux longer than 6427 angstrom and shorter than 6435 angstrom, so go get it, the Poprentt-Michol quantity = 6381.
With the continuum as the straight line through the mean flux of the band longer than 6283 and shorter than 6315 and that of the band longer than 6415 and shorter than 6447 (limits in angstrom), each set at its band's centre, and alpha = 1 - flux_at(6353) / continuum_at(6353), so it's 0.084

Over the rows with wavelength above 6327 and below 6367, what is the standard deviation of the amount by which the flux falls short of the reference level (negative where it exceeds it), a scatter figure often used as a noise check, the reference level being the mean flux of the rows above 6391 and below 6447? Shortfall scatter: 0.6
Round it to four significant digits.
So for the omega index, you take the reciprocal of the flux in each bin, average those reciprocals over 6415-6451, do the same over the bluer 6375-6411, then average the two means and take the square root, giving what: 0.2299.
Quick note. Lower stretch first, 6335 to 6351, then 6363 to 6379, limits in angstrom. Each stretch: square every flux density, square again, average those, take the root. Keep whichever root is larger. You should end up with 356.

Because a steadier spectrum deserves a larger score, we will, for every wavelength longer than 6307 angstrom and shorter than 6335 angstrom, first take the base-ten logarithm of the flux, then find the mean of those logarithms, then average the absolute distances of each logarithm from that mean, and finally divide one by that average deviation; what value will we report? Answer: 76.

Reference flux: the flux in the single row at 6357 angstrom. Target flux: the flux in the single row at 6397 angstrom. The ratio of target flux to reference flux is 1.08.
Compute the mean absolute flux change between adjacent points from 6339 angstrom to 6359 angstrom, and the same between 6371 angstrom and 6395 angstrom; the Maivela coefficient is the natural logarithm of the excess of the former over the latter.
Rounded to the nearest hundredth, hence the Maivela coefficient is -0.82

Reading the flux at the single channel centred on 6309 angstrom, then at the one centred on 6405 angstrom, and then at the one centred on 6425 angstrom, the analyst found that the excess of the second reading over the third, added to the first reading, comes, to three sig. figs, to 15.2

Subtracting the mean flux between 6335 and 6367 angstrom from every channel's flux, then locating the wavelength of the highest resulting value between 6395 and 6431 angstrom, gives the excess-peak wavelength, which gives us 6425 angstrom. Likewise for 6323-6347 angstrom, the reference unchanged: 6337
